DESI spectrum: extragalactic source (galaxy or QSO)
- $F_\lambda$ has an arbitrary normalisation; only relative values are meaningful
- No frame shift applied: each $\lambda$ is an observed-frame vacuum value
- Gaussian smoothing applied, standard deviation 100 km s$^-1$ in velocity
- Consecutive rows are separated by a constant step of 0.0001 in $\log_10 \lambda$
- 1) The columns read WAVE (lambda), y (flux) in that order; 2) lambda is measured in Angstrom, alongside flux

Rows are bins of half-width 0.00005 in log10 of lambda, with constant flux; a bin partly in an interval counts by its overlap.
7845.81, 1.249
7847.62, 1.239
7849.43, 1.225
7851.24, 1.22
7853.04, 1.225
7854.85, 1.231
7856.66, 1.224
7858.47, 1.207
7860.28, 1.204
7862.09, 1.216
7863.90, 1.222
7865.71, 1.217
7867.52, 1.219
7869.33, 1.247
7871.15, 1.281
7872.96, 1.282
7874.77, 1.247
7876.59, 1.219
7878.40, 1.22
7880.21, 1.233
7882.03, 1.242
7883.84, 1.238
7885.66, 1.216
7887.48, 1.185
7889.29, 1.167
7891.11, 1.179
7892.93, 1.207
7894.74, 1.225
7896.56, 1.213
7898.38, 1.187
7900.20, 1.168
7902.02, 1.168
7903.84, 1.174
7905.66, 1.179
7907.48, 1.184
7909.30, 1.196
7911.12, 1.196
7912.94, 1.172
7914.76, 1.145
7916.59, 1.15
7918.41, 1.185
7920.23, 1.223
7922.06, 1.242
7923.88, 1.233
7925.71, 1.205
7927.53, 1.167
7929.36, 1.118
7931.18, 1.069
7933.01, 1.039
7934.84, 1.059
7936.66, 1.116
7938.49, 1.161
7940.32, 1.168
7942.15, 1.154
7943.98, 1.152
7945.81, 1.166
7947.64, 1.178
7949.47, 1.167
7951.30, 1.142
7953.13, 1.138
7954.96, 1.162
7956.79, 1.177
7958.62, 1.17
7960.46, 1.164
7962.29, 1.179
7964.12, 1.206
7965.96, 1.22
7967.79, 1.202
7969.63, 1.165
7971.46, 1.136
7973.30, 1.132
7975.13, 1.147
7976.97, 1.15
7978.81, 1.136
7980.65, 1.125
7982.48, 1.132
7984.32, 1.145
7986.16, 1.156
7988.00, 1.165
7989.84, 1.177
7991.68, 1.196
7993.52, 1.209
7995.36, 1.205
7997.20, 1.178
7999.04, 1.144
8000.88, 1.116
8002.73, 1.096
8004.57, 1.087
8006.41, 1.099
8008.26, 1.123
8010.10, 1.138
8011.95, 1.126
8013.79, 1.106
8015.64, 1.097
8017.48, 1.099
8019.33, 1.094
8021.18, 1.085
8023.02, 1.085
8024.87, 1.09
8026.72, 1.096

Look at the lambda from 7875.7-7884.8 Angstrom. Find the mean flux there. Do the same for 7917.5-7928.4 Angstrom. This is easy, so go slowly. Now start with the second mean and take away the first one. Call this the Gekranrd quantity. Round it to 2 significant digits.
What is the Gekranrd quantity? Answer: -0.021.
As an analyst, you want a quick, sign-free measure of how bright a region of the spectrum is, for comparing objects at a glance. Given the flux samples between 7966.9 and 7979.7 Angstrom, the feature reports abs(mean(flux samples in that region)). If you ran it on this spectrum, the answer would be 1.15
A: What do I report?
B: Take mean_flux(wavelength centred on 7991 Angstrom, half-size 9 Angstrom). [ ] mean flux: 1.17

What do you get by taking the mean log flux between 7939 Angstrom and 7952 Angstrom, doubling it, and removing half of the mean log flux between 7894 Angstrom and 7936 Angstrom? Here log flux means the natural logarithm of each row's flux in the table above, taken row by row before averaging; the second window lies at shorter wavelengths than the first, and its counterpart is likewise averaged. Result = 0.22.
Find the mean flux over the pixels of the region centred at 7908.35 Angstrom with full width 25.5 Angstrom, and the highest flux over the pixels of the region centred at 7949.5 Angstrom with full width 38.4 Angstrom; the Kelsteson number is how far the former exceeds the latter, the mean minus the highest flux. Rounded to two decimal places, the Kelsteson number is -0.04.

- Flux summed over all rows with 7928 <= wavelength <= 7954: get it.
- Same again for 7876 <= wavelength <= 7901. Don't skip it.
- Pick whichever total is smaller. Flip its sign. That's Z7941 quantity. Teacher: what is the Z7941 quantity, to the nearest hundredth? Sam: -15.83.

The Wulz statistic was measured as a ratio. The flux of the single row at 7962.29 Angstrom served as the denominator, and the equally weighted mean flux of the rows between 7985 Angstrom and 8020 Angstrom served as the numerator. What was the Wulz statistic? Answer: 0.96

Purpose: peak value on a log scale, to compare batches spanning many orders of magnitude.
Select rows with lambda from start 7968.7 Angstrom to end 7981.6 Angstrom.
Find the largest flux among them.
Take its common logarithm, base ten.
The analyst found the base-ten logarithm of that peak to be 0.066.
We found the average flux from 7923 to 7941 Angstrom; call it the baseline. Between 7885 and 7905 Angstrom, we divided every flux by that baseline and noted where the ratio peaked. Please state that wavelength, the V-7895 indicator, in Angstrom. 7894.74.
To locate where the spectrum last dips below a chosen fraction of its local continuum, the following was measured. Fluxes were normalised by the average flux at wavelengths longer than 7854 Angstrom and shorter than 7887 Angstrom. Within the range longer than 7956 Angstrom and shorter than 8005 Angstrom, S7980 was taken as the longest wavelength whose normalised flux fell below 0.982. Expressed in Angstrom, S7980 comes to 8004.57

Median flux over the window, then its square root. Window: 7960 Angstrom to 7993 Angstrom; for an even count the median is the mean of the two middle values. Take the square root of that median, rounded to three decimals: 1.077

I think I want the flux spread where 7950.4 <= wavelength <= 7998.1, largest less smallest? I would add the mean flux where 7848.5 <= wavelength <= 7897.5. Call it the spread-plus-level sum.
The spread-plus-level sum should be 1.32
